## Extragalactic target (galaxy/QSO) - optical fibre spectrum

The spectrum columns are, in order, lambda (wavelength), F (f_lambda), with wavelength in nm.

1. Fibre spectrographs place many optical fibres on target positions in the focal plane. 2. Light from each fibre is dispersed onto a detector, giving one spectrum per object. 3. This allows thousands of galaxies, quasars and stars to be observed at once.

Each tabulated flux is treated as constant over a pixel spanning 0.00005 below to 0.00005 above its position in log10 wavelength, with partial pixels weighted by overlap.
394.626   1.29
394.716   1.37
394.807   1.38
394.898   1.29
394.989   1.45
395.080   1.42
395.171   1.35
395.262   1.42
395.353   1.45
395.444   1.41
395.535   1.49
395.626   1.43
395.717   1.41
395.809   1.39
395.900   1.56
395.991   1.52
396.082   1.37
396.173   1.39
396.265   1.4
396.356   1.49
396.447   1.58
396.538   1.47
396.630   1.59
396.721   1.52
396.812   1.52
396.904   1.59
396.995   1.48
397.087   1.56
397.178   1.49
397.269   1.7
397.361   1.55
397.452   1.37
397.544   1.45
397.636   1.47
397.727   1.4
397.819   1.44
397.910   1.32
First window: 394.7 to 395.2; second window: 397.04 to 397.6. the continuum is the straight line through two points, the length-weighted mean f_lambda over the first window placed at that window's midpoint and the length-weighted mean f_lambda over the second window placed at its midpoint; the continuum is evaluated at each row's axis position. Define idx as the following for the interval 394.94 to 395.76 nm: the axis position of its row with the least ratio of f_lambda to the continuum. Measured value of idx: 395.171 nm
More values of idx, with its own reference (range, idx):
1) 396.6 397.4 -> 397.178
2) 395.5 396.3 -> 396.082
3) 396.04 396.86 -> 396.082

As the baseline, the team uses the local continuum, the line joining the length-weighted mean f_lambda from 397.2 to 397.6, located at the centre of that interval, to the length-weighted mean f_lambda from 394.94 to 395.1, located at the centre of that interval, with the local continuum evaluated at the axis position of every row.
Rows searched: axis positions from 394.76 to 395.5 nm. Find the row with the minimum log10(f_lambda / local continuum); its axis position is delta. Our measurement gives 394.898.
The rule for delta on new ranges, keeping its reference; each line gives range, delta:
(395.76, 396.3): 396.082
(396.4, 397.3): 396.995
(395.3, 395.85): 395.809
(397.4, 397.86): 397.452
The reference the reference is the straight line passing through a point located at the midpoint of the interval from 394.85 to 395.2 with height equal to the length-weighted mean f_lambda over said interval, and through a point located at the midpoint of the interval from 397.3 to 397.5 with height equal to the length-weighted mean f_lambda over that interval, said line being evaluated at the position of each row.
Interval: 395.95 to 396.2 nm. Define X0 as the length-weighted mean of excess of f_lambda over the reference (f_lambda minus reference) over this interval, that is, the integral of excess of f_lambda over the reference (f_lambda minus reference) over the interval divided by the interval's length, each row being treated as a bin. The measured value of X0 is 0.01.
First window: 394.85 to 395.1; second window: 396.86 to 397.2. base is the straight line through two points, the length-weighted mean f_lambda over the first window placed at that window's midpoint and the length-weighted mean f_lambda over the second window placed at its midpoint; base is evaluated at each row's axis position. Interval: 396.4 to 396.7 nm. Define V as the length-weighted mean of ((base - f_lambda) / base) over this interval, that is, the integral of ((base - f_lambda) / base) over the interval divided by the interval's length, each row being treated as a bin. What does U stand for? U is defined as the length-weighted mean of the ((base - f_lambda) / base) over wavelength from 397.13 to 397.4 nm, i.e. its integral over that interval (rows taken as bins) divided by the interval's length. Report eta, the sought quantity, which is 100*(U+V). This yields -5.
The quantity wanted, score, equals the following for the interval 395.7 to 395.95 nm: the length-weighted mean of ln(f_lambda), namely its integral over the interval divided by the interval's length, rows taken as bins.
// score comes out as 0.38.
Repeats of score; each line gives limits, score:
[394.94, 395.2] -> 0.34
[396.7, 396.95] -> 0.44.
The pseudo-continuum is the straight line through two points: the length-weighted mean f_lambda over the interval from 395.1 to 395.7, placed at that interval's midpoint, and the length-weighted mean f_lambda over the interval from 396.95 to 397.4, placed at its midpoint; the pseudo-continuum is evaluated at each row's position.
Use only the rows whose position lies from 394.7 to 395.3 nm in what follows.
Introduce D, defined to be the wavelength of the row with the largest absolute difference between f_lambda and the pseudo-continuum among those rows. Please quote 394.898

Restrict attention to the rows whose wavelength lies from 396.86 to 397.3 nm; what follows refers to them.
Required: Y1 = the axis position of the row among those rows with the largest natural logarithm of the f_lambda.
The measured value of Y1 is 397.269 nm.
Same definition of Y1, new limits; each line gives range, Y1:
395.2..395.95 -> 395.900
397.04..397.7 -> 397.269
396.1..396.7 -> 396.630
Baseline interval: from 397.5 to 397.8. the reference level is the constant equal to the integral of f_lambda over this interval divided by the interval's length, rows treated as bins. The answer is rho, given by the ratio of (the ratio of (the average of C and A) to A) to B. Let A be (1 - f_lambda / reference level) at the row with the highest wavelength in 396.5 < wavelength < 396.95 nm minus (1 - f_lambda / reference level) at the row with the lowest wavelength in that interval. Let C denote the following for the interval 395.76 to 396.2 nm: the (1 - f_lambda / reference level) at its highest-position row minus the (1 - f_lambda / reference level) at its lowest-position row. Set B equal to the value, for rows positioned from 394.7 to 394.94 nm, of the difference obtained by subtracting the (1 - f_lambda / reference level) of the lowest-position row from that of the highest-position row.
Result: 9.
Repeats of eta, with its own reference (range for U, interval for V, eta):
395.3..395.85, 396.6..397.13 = -2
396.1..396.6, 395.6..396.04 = 0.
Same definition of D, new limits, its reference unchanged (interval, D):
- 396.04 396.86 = 396.082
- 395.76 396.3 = 396.082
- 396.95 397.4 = 397.269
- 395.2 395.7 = 395.535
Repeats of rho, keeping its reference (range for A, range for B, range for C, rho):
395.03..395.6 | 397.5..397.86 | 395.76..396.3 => 82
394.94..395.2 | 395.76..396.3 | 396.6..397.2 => -144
